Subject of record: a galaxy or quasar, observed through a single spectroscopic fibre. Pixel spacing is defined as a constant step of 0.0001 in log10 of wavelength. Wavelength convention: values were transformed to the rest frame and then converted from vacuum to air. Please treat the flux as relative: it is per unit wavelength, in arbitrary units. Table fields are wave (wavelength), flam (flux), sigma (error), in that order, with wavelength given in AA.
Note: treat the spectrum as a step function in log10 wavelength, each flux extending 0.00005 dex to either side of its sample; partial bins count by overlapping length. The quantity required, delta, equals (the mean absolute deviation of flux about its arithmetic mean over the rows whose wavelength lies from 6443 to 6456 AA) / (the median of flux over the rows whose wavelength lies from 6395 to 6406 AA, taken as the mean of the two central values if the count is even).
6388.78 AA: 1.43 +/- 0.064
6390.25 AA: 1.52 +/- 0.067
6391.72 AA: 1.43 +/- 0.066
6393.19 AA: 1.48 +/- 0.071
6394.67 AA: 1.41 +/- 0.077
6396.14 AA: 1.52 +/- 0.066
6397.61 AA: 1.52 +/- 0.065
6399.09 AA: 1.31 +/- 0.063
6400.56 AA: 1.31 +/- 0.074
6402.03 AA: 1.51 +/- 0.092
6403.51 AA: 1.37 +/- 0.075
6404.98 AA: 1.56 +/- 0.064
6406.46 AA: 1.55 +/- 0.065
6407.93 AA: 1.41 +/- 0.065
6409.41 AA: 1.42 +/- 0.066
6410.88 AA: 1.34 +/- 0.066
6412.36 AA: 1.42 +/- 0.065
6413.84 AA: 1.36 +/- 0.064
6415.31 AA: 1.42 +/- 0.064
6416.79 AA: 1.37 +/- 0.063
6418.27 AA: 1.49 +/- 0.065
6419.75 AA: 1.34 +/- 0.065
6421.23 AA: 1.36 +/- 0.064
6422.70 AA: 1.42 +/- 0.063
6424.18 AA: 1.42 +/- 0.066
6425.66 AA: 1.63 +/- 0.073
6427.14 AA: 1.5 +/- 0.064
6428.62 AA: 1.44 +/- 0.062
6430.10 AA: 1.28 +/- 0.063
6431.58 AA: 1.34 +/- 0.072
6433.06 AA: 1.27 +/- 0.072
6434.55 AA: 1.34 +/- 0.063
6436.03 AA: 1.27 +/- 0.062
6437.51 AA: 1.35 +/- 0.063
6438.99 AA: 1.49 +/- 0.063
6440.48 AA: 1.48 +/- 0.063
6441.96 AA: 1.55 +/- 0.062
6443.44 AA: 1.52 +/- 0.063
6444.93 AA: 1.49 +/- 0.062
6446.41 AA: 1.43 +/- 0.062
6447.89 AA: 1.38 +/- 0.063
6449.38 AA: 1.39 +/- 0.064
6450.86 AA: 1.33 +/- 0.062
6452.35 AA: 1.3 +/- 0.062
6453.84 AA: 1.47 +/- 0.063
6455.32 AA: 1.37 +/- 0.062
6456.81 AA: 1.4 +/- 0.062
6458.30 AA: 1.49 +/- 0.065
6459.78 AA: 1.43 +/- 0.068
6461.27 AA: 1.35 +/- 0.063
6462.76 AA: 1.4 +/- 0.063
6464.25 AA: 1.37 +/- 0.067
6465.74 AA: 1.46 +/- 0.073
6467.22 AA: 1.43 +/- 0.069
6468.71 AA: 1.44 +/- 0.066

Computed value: 0.040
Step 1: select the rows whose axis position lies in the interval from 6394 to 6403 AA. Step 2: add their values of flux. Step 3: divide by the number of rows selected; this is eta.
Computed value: 1.43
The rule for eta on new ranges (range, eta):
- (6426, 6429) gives 1.47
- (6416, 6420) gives 1.40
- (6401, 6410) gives 1.47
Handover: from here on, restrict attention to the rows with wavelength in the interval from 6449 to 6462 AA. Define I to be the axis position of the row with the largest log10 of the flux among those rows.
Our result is 6458.30 AA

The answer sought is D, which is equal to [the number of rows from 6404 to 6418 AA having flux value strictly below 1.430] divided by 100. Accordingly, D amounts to 0.070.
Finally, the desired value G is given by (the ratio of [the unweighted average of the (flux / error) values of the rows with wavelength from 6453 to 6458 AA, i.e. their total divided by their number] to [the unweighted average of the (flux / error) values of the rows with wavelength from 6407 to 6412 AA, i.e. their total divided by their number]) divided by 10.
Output 0.107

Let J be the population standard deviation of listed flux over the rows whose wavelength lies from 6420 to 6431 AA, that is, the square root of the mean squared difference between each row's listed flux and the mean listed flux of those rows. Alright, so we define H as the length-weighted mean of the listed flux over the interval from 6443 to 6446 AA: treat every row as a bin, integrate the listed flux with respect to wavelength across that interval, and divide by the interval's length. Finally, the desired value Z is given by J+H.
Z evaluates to 1.60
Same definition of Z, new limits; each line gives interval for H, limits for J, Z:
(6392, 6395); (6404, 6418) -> 1.52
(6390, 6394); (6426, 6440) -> 1.55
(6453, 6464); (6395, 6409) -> 1.51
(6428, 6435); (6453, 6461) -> 1.37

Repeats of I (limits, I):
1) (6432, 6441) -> 6438.99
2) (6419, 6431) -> 6425.66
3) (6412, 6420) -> 6418.27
